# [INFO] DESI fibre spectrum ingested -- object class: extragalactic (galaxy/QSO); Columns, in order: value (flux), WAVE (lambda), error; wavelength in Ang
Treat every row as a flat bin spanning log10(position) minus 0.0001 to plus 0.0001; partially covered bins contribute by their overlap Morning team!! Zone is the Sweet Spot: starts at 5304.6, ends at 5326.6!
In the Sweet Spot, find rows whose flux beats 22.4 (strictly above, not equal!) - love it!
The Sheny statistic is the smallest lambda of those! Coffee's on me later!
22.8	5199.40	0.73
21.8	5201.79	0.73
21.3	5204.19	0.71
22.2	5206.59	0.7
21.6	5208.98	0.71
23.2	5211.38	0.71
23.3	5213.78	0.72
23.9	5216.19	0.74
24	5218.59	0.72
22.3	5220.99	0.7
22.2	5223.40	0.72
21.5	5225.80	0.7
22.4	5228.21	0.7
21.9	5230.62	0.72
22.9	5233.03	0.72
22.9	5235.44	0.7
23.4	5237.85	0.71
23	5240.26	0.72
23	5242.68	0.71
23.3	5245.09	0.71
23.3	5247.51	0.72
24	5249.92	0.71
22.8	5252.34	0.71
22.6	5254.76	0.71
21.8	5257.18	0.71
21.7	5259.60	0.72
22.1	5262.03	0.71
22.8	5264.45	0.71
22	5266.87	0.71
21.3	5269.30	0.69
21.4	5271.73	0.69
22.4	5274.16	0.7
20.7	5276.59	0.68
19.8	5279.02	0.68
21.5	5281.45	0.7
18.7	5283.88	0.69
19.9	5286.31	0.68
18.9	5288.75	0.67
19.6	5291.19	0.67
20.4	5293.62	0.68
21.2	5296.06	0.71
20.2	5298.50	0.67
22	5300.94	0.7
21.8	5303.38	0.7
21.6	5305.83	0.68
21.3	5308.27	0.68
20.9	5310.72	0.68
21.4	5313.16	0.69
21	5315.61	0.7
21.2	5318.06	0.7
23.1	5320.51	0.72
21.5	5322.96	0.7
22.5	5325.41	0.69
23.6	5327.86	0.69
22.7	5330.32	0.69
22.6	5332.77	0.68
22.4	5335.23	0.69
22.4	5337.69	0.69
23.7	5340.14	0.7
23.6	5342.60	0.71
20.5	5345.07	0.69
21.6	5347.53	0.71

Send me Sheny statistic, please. 5320.51 Ang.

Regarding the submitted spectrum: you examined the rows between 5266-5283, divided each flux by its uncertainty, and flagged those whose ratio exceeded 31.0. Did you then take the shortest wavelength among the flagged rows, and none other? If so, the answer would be 5271.73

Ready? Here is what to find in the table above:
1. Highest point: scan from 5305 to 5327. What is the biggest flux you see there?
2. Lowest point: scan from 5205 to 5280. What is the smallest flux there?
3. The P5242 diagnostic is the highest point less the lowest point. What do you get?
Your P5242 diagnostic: 3.3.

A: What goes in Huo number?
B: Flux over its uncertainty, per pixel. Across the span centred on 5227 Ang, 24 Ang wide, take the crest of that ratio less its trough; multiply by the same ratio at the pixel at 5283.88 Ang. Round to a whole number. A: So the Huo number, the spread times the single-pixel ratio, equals 79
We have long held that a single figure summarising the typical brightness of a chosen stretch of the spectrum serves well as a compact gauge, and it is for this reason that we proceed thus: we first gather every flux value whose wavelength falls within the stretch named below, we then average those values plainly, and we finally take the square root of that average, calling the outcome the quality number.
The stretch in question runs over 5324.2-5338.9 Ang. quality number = 4.76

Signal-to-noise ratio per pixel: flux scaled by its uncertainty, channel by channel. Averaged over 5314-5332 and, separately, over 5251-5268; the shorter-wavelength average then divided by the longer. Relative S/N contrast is 0.98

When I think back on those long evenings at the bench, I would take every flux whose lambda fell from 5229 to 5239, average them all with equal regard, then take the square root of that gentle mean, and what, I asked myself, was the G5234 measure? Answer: 4.77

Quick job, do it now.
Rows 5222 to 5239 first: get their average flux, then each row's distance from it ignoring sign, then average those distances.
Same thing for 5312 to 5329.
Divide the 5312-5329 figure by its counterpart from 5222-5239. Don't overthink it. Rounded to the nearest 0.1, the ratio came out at 1.7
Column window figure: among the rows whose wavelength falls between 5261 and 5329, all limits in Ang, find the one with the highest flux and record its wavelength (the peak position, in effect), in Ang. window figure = 5327.86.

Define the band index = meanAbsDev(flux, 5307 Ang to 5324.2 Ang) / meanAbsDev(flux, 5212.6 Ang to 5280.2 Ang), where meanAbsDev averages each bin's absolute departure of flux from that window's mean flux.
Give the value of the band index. 0.6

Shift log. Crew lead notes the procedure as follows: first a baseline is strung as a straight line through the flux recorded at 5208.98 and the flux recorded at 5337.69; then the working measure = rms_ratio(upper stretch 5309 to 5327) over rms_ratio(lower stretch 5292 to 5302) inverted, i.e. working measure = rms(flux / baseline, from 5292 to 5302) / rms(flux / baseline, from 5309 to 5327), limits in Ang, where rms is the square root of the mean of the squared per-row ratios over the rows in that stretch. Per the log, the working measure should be 0.97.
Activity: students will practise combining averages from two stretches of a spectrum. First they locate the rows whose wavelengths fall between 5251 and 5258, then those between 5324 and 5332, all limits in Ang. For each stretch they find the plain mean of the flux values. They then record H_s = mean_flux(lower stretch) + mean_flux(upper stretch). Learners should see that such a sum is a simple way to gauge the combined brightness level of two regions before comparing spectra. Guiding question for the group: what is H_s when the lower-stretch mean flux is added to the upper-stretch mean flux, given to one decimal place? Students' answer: 45.3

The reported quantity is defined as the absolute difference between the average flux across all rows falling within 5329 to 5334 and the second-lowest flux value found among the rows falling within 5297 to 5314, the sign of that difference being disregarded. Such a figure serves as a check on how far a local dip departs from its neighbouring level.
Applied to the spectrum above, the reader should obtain 1.8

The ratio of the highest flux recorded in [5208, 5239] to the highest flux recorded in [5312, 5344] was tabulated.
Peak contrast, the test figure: 1.01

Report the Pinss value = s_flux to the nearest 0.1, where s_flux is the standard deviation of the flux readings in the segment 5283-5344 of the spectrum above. 1.4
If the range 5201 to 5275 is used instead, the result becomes 0.8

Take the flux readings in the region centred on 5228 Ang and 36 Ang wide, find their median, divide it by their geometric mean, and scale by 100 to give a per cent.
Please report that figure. 101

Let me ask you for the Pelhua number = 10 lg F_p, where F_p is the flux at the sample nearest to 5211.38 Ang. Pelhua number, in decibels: 13.7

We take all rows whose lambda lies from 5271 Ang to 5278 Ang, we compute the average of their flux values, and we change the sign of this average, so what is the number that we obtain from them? -21.5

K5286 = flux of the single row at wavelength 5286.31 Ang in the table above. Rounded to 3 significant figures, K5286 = 19.9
